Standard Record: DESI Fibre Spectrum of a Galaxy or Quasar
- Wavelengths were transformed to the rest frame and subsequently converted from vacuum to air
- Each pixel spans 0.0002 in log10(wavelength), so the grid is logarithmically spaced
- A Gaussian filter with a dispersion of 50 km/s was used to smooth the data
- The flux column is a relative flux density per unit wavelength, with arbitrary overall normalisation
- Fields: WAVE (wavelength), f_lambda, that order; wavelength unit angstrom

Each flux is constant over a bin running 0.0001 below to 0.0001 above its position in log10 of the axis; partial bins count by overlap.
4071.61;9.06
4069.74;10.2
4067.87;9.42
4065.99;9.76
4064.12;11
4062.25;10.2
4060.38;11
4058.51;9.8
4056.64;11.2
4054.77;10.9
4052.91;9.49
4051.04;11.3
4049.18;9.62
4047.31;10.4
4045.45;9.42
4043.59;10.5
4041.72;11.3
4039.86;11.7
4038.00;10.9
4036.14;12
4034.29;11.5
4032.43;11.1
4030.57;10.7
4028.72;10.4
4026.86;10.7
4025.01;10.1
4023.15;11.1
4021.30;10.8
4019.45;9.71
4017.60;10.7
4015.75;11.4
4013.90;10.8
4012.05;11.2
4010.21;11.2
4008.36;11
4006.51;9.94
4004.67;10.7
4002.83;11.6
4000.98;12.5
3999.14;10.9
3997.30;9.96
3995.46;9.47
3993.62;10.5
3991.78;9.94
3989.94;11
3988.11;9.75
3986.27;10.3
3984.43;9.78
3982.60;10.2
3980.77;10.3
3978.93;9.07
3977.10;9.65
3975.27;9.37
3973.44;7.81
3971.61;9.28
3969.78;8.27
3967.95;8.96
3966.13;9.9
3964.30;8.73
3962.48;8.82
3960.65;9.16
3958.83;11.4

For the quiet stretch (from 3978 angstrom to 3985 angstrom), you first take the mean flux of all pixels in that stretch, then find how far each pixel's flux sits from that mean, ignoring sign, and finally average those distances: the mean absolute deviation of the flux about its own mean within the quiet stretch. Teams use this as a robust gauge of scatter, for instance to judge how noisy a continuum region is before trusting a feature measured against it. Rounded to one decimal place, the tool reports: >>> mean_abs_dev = 0.4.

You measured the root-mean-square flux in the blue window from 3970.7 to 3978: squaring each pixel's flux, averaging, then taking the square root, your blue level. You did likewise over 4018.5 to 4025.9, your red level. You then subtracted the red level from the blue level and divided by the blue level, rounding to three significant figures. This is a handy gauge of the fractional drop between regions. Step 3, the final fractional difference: -0.153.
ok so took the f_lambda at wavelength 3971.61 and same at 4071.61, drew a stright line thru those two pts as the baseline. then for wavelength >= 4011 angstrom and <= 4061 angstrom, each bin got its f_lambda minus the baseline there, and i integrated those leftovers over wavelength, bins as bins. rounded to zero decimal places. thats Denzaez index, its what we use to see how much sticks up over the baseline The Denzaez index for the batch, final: 80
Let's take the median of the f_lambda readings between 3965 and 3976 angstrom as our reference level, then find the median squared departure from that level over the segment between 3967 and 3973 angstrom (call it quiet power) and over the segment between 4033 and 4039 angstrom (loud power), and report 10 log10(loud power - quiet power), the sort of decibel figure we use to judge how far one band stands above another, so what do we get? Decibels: 7.5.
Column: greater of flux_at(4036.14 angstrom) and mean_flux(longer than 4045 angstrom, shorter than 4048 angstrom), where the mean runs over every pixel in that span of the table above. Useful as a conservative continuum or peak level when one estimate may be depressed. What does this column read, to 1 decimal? 12.0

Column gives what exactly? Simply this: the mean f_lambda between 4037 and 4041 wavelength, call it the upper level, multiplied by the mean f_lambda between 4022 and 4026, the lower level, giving 120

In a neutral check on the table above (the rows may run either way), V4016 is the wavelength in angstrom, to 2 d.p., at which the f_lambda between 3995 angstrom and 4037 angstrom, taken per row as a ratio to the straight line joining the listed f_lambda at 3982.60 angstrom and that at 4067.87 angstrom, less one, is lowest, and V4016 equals 3995.46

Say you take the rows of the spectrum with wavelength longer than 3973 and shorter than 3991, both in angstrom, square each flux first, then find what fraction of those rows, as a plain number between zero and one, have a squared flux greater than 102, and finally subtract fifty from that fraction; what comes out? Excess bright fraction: -49.6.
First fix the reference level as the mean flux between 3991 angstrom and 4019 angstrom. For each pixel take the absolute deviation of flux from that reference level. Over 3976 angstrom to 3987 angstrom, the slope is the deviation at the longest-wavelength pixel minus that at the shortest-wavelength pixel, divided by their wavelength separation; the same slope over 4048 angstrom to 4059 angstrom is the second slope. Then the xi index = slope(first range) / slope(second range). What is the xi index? 3.7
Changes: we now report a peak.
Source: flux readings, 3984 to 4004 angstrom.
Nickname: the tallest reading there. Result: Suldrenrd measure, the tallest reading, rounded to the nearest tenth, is 12.5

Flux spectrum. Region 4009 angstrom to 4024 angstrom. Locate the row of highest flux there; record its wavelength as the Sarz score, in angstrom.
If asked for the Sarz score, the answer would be 4015.75 angstrom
